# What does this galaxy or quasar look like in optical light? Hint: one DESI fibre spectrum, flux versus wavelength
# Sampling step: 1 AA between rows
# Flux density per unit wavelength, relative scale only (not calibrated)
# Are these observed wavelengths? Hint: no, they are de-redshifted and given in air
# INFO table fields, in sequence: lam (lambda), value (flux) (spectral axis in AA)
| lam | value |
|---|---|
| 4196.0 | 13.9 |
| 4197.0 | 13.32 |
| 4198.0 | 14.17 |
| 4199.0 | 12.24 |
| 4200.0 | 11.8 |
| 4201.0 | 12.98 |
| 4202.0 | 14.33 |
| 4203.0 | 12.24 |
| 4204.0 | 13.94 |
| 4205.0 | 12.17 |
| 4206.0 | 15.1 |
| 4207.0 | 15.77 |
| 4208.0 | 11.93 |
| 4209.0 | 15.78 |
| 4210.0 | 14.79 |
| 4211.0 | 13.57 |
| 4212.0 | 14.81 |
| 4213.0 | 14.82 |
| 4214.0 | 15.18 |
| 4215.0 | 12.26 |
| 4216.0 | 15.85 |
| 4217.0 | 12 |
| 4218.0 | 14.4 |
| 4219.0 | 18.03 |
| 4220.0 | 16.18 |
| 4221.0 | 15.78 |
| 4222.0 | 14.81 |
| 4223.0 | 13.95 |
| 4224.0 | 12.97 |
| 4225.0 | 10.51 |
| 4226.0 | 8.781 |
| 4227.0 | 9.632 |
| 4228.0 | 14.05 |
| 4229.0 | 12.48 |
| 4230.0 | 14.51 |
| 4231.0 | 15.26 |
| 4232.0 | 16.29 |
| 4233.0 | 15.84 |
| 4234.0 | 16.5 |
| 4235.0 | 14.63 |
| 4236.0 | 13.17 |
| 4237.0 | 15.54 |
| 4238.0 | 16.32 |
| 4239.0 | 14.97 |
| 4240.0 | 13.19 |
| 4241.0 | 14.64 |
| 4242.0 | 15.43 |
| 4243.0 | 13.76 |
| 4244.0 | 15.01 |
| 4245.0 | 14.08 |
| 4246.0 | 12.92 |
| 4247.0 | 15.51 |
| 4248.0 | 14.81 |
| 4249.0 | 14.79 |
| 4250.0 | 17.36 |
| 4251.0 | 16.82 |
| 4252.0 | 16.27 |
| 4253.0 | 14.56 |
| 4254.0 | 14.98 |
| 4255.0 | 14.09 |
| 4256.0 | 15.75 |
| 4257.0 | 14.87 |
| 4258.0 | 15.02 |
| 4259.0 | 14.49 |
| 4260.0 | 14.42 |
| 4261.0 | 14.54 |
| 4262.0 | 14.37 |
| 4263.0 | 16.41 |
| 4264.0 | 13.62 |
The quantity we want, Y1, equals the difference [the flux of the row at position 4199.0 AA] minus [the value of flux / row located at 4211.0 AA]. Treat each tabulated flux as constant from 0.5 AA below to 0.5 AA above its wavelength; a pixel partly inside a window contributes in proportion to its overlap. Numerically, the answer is -1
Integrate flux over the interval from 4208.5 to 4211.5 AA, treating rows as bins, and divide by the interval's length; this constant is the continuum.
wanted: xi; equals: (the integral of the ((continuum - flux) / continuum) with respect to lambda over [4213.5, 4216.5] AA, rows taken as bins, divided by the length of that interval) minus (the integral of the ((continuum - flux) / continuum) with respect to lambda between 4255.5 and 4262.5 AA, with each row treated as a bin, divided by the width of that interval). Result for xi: 0.02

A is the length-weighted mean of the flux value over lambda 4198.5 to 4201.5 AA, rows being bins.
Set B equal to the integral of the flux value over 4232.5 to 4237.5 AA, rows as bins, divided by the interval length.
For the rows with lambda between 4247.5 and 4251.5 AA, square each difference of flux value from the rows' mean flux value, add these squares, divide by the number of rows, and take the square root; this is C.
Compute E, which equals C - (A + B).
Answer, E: -26.3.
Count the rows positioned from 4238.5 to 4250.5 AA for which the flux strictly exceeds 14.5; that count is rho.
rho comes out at 8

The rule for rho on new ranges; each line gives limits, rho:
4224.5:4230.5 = 1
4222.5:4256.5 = 21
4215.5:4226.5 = 5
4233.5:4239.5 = 5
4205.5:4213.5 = 6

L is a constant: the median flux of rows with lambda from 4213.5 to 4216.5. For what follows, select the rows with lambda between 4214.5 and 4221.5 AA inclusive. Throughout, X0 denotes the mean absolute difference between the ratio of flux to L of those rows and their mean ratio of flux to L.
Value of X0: 0.115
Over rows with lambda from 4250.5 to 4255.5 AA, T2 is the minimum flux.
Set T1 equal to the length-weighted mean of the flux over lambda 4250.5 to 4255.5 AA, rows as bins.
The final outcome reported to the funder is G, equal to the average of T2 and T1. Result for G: 14.7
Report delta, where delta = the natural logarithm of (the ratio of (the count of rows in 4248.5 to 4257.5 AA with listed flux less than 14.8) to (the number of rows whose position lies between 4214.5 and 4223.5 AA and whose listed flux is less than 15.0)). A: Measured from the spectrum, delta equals -0.5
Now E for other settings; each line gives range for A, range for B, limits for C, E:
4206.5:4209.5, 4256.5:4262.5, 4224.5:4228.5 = -27.1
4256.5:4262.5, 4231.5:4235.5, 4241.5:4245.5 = -29.8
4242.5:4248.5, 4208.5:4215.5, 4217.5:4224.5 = -27.3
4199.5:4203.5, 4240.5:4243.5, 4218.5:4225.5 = -25.2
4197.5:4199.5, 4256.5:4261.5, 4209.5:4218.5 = -26.6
